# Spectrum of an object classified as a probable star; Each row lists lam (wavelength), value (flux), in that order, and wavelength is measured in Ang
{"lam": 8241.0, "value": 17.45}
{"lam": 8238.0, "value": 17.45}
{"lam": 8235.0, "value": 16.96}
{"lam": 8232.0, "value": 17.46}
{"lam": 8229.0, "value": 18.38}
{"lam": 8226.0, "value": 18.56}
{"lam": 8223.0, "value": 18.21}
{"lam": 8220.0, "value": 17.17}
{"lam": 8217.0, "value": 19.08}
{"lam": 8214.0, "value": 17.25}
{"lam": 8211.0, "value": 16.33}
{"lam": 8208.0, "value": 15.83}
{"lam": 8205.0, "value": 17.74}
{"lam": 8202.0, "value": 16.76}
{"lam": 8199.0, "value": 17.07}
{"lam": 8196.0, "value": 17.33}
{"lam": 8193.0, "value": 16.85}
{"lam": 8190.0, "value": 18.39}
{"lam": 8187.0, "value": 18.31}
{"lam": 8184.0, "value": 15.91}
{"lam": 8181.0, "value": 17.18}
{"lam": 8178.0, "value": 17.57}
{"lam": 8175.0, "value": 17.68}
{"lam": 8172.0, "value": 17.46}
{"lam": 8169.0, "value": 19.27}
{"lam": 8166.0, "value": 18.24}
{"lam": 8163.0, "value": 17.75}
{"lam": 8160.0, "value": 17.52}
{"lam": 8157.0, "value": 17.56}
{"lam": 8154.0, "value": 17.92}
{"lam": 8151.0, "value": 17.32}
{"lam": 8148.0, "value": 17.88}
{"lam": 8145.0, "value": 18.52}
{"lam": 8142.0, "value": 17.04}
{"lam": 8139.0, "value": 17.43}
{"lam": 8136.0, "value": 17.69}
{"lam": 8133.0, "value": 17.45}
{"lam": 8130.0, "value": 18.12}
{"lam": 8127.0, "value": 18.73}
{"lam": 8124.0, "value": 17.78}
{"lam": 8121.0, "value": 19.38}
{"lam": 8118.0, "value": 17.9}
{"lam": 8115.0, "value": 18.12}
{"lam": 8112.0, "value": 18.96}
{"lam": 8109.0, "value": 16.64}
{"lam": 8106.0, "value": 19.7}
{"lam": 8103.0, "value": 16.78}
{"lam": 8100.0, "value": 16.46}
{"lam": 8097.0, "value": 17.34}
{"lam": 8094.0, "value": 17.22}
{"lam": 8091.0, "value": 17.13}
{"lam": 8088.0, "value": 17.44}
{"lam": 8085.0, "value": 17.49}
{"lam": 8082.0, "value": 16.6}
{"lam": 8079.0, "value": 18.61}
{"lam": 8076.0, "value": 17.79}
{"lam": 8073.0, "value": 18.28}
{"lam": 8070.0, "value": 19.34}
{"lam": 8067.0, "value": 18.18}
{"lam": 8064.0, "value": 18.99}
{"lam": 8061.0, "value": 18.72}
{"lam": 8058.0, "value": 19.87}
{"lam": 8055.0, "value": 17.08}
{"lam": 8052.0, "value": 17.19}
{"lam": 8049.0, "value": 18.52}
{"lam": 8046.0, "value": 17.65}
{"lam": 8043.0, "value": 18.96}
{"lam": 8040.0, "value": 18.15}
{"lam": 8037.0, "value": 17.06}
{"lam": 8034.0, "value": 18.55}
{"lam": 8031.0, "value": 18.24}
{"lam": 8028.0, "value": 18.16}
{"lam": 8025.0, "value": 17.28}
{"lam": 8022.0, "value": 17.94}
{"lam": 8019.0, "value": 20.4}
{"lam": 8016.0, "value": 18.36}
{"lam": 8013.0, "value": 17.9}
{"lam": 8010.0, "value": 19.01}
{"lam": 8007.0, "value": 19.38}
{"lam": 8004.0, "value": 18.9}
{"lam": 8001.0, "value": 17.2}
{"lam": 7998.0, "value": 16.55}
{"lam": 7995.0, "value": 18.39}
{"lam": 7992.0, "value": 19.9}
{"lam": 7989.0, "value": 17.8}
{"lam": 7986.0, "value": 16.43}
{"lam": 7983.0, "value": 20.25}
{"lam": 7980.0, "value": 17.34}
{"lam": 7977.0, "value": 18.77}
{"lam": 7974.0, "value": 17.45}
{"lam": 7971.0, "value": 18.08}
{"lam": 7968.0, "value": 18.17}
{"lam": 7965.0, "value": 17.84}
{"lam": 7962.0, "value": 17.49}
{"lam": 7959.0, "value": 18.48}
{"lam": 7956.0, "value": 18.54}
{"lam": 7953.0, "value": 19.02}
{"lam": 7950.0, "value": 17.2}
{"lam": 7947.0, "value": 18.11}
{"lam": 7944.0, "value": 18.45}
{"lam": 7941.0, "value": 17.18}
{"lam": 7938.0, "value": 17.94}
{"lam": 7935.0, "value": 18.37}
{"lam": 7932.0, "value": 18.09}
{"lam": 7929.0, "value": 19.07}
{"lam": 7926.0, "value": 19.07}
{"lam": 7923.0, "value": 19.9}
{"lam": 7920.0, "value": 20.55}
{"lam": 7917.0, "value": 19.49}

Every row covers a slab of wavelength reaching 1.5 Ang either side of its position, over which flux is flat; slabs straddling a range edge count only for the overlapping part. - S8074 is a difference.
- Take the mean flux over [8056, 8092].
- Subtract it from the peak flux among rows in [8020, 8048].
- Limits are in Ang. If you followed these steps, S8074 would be 0.76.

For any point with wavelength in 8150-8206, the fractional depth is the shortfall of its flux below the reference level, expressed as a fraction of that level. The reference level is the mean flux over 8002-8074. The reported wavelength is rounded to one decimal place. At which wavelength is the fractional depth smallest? 8169.0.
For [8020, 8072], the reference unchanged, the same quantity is 8058.0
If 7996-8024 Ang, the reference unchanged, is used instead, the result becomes 8019.0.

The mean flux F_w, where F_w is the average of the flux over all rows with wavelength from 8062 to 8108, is 17.8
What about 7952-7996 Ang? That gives 18.3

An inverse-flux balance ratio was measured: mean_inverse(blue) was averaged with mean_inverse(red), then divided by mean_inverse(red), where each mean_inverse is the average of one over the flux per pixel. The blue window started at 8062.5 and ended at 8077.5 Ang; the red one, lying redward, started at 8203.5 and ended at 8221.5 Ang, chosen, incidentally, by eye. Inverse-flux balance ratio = 0.964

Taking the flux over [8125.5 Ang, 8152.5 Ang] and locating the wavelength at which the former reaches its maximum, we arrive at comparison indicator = 8127.0 Ang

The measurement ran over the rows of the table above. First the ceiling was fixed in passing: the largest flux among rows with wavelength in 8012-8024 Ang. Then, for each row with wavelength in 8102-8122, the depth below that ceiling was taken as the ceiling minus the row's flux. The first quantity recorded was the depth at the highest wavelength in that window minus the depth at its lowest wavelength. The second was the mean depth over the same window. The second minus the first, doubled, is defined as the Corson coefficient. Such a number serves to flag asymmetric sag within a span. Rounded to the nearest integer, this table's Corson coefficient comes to 10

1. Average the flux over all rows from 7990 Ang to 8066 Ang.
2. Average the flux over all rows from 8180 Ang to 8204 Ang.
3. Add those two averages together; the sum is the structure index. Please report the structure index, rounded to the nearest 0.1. 35.6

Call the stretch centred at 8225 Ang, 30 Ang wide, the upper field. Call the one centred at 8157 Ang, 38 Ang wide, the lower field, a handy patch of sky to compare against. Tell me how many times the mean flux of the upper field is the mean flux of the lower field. 0.993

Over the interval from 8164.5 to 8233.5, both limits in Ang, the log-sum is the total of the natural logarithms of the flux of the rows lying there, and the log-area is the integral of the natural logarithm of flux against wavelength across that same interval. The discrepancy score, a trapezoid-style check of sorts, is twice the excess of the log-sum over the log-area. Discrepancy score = -264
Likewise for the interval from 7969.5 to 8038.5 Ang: -267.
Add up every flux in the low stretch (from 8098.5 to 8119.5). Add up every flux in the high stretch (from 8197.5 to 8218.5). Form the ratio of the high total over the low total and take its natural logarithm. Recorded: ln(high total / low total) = -0.037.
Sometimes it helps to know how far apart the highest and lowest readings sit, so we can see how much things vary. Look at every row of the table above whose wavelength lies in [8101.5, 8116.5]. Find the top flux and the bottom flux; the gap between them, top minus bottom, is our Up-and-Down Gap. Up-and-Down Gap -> 3.1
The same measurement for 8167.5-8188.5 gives 3.4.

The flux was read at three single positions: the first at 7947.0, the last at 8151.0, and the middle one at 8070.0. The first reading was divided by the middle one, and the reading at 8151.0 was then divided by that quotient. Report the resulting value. 18.5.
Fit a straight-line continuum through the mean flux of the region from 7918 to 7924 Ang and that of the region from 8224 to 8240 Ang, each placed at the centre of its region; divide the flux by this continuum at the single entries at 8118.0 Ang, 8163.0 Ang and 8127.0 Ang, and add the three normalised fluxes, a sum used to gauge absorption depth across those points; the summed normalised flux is 2.94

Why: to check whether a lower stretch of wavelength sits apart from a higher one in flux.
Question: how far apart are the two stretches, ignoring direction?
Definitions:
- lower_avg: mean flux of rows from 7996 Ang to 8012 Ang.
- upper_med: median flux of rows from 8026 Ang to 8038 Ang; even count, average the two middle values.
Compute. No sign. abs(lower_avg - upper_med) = 0.0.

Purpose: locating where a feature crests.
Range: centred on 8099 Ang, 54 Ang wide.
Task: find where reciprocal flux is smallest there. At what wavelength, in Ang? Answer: 8106.0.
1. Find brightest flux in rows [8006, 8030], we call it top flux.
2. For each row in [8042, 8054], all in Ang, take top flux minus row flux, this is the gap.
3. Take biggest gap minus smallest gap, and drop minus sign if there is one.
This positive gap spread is 1.8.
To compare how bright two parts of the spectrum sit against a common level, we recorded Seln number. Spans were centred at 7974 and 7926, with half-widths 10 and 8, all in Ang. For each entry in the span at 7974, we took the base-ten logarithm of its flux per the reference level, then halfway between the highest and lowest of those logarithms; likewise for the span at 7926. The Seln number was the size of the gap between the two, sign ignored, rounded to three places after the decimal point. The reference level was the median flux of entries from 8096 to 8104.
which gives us 0.012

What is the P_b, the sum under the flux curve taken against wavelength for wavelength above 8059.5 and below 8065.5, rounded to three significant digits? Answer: 113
